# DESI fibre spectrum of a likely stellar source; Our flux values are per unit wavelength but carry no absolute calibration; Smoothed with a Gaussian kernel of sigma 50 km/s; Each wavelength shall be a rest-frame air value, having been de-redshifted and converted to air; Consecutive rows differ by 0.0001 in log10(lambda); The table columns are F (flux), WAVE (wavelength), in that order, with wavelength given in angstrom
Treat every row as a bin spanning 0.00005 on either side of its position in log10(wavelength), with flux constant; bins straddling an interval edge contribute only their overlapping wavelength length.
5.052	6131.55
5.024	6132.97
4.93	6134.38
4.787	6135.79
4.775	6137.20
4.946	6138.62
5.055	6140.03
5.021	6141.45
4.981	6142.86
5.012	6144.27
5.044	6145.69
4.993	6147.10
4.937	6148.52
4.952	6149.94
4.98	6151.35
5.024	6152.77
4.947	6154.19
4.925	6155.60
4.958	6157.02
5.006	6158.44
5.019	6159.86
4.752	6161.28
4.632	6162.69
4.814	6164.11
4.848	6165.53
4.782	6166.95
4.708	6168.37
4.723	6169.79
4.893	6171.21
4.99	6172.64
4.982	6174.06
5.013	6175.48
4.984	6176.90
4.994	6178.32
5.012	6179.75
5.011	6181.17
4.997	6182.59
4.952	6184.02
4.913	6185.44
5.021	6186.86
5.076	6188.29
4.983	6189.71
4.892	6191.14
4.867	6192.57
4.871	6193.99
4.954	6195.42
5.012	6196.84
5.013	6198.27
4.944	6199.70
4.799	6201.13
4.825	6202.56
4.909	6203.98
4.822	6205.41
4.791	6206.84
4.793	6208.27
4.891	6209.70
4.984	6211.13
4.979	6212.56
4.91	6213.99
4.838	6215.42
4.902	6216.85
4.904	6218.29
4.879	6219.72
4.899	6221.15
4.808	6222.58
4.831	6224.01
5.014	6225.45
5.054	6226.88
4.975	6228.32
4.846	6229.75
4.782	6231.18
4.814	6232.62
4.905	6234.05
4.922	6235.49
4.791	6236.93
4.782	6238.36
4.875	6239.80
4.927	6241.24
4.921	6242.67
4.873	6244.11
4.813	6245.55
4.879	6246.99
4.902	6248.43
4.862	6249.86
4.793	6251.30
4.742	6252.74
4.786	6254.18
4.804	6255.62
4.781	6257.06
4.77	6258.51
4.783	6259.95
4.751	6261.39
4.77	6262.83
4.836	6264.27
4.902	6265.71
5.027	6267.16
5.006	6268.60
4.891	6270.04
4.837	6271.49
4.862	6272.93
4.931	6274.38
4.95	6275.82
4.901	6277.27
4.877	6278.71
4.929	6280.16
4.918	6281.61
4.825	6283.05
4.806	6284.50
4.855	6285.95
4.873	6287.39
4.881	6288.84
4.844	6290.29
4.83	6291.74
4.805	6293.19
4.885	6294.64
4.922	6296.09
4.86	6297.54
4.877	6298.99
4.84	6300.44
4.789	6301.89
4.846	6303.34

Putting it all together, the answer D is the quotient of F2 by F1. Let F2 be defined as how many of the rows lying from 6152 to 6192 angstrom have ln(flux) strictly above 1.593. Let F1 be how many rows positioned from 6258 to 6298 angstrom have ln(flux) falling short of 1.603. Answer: 0.69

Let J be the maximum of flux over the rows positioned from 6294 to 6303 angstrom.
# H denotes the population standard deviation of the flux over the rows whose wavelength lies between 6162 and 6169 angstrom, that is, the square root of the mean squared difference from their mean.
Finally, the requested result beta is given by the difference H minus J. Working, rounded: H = 0.078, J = 4.922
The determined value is -4.84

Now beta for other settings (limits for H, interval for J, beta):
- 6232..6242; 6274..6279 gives -4.89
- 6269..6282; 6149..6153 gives -4.99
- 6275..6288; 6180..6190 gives -5.03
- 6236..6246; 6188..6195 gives -5.02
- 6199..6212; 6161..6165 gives -4.75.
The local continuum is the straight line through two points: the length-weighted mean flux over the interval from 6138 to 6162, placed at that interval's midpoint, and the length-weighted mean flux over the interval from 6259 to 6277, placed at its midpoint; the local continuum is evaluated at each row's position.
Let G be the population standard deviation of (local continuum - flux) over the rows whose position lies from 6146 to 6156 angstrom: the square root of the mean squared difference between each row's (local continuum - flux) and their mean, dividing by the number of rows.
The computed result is 0.032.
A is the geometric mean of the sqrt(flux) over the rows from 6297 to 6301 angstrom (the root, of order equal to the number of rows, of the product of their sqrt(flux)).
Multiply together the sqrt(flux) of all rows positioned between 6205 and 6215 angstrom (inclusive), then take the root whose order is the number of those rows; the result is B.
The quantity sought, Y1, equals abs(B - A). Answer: 0.005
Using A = 2.20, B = 2.21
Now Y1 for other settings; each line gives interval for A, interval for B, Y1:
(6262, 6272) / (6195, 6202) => 0.011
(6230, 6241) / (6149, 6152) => 0.029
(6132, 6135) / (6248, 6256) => 0.037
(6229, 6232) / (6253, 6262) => 0.008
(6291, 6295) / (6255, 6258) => 0.011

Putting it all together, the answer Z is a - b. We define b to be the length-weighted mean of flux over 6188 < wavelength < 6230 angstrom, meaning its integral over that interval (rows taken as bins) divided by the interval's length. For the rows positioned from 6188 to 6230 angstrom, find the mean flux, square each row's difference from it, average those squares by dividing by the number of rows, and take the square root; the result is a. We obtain -4.83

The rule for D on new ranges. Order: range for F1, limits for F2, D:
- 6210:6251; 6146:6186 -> 0.83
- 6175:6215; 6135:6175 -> 1.20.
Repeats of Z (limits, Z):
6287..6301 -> -4.83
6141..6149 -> -4.97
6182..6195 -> -4.88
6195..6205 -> -4.84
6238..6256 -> -4.79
